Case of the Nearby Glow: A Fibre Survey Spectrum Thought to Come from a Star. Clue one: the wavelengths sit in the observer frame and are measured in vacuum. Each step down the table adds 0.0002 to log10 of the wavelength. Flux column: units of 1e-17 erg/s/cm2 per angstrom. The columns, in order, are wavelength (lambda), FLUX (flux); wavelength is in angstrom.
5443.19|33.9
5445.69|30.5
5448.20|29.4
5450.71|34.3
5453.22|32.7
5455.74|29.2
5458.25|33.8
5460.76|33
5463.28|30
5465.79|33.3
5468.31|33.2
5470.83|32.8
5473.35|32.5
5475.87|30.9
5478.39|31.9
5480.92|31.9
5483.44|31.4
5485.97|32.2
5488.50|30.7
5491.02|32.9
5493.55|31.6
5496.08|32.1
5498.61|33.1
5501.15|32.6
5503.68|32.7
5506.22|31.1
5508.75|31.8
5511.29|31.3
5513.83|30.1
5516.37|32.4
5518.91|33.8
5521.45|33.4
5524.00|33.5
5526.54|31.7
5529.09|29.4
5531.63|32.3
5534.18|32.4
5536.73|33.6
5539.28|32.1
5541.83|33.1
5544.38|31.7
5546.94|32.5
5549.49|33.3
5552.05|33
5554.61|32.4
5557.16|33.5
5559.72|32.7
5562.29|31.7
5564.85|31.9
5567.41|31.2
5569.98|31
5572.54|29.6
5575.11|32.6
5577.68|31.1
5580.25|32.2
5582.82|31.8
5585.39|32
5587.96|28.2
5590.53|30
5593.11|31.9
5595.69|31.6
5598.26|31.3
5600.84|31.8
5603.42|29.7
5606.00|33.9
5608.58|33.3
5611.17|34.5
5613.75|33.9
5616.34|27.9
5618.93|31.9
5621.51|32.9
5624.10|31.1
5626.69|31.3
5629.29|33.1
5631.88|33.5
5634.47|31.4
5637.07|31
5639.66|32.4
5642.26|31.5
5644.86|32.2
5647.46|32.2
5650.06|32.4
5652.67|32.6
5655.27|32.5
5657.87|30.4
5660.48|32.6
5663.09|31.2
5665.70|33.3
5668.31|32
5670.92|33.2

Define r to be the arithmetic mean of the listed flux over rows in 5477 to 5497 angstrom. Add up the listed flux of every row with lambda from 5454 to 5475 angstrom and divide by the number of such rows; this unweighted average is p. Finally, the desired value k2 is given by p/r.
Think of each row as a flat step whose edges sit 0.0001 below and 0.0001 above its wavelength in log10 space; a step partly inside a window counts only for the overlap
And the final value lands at 1.01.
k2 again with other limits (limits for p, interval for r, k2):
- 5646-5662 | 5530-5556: 0.98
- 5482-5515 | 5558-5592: 1.02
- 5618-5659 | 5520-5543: 0.99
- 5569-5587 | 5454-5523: 0.98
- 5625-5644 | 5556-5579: 1.01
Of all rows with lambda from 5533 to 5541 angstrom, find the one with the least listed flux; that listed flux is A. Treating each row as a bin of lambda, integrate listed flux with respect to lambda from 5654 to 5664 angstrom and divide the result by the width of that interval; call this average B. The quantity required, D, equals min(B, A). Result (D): 31.7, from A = 32.1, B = 31.7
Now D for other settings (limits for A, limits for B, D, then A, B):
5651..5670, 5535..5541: 30.4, 30.4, 32.8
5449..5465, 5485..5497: 29.2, 29.2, 31.9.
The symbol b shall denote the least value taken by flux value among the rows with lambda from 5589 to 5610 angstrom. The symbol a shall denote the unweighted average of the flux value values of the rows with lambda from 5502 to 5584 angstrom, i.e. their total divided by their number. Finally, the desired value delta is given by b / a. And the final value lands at 0.926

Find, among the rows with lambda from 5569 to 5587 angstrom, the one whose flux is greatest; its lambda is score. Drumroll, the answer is 5575.11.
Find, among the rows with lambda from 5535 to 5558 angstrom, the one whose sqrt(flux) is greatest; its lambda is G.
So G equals 5536.73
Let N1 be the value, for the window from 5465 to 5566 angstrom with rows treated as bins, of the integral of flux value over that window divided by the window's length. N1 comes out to 32.3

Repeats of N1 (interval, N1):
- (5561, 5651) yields 31.7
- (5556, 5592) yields 31.4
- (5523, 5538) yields 32.1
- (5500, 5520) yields 32.0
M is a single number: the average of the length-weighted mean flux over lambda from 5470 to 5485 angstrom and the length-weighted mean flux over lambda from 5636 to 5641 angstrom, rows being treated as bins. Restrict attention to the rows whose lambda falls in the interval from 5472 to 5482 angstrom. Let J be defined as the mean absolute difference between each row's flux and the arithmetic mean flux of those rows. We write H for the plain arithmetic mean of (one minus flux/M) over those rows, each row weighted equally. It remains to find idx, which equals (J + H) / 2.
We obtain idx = 0.2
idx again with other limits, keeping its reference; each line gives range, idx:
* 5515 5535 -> 0.5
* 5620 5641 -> 0.4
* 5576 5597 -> 0.5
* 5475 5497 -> 0.3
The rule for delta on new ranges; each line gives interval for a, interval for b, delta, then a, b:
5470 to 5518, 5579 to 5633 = 0.875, 31.9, 27.9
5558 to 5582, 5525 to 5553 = 0.932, 31.6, 29.4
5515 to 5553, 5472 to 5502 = 0.943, 32.5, 30.7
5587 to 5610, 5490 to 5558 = 0.939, 31.3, 29.4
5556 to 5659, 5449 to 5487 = 0.918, 31.8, 29.2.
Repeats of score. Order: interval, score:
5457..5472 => 5458.25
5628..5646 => 5631.88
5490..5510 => 5498.61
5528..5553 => 5536.73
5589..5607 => 5606.00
